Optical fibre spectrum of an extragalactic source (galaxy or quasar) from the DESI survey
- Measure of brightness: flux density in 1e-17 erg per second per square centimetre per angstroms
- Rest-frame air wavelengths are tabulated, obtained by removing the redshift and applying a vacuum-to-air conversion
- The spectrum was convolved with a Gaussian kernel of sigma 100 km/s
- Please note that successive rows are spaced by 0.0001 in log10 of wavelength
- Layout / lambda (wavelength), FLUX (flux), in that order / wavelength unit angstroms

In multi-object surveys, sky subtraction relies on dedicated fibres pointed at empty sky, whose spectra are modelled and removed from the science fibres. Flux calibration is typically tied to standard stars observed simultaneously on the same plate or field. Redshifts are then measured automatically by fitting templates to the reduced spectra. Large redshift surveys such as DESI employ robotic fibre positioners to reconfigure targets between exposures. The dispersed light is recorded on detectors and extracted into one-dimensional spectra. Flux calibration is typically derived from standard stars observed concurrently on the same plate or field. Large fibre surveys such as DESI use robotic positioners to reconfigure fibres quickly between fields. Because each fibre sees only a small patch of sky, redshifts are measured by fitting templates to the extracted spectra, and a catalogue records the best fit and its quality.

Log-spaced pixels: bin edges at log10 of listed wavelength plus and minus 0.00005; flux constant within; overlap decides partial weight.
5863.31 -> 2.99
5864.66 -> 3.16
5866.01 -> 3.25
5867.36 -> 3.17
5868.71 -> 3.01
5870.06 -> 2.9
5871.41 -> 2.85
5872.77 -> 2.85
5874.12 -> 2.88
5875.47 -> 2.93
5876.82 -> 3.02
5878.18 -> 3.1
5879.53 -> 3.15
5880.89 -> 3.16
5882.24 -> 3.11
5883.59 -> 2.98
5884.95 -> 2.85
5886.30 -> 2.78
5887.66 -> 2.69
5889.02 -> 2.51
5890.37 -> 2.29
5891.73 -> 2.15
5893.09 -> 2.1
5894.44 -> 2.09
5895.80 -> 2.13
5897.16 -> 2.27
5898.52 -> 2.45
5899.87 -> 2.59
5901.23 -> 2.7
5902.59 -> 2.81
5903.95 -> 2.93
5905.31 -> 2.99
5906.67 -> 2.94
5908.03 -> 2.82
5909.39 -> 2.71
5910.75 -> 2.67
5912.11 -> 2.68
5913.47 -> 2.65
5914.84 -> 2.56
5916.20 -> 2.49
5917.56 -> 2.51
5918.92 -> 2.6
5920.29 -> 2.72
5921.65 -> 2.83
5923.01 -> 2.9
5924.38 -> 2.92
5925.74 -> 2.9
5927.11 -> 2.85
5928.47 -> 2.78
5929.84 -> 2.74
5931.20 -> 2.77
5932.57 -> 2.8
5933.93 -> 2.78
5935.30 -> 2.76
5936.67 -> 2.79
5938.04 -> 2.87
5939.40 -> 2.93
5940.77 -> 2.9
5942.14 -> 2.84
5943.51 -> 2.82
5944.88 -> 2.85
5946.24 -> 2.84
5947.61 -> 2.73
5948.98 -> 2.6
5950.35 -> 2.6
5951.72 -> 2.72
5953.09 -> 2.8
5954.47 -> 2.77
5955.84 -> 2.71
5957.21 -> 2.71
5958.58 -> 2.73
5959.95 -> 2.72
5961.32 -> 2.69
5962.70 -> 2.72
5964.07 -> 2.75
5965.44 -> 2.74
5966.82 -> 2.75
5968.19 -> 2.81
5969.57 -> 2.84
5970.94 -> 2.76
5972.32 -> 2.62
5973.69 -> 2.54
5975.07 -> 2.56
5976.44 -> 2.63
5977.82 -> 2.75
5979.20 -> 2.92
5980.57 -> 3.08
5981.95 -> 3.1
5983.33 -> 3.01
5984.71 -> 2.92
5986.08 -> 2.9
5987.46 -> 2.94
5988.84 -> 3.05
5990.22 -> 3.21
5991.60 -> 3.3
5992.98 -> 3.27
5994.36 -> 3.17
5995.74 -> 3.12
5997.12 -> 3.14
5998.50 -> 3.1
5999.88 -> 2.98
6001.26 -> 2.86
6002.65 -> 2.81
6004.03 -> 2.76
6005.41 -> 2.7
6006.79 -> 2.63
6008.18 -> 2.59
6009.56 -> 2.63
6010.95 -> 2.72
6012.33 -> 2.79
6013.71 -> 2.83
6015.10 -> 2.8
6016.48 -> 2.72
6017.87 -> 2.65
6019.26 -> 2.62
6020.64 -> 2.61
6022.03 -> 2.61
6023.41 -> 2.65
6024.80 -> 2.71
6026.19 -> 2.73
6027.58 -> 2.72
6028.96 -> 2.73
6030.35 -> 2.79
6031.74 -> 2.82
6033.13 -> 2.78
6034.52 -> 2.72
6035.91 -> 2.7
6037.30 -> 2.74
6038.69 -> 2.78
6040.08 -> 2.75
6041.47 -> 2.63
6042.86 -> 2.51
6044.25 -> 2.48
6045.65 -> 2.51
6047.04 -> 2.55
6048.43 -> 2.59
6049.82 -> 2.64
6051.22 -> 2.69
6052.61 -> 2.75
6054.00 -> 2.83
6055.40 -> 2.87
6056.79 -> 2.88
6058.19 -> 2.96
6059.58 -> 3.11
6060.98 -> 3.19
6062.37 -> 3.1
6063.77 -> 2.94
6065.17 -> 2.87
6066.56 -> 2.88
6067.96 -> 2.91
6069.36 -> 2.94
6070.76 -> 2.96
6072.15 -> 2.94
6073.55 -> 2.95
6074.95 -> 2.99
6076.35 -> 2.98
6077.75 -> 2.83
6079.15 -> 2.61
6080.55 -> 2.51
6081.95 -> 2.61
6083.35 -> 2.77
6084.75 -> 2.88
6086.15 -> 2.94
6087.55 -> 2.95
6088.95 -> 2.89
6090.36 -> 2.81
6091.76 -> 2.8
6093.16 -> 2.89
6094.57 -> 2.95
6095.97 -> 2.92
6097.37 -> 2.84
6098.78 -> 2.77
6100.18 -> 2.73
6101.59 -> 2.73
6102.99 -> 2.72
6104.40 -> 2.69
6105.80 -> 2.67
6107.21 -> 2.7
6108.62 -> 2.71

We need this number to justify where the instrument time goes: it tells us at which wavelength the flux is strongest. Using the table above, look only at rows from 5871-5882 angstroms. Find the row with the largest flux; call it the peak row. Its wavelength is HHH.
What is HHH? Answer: 5880.89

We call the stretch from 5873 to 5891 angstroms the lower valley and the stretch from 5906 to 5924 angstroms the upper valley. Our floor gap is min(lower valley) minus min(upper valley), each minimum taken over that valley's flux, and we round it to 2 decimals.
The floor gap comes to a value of -0.20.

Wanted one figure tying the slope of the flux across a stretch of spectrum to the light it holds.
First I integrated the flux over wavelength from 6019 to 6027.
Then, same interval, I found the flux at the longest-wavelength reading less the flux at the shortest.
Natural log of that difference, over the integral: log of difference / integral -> -0.10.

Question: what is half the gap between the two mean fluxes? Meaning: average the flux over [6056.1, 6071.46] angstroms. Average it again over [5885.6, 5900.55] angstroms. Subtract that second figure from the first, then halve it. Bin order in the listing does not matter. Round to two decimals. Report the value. 0.30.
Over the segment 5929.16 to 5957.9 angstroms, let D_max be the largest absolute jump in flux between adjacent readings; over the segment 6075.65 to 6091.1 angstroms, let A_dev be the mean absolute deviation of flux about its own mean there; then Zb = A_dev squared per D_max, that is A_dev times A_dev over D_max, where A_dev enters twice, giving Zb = 0.12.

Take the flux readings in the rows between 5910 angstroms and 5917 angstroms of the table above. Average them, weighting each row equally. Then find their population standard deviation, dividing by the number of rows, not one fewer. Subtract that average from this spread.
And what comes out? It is -2.54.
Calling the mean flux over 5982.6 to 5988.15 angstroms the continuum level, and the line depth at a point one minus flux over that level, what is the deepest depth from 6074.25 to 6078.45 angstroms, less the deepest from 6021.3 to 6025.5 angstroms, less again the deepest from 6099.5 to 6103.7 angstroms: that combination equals -0.15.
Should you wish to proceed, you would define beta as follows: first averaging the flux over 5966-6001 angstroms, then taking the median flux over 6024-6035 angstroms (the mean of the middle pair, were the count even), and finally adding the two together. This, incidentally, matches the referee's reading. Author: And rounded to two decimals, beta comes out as 5.67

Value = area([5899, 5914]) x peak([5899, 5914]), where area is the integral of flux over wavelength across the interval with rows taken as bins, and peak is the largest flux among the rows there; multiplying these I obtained 124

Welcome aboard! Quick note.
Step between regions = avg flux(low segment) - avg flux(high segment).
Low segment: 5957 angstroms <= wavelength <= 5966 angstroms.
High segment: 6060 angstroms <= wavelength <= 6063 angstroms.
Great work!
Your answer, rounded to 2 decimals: -0.42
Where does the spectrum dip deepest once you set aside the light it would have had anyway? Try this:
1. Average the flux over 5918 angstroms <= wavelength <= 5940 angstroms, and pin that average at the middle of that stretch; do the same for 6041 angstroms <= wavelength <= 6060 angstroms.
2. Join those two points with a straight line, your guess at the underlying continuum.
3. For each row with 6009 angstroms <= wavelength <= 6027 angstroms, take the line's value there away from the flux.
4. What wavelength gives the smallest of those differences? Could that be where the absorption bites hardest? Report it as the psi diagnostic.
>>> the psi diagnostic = 6020.64 angstroms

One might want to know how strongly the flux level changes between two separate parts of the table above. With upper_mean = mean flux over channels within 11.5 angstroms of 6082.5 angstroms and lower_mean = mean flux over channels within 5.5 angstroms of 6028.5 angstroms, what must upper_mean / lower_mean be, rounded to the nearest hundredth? 1.03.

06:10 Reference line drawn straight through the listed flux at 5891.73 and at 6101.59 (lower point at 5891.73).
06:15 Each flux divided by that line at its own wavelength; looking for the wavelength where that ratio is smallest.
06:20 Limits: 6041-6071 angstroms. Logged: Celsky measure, 6044.25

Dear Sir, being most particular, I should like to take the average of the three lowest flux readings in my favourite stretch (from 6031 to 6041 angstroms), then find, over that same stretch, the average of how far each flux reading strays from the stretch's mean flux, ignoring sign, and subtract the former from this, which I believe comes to -2.69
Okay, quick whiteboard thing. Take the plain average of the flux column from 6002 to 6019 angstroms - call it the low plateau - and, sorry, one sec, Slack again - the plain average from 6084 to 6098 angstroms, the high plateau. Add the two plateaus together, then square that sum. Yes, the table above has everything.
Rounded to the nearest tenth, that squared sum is 31.4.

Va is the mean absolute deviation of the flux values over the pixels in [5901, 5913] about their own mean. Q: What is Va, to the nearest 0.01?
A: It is 0.10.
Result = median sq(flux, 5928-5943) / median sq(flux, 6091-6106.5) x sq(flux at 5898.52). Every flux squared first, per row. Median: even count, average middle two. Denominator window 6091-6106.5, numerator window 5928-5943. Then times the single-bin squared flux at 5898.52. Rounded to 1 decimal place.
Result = 6.1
